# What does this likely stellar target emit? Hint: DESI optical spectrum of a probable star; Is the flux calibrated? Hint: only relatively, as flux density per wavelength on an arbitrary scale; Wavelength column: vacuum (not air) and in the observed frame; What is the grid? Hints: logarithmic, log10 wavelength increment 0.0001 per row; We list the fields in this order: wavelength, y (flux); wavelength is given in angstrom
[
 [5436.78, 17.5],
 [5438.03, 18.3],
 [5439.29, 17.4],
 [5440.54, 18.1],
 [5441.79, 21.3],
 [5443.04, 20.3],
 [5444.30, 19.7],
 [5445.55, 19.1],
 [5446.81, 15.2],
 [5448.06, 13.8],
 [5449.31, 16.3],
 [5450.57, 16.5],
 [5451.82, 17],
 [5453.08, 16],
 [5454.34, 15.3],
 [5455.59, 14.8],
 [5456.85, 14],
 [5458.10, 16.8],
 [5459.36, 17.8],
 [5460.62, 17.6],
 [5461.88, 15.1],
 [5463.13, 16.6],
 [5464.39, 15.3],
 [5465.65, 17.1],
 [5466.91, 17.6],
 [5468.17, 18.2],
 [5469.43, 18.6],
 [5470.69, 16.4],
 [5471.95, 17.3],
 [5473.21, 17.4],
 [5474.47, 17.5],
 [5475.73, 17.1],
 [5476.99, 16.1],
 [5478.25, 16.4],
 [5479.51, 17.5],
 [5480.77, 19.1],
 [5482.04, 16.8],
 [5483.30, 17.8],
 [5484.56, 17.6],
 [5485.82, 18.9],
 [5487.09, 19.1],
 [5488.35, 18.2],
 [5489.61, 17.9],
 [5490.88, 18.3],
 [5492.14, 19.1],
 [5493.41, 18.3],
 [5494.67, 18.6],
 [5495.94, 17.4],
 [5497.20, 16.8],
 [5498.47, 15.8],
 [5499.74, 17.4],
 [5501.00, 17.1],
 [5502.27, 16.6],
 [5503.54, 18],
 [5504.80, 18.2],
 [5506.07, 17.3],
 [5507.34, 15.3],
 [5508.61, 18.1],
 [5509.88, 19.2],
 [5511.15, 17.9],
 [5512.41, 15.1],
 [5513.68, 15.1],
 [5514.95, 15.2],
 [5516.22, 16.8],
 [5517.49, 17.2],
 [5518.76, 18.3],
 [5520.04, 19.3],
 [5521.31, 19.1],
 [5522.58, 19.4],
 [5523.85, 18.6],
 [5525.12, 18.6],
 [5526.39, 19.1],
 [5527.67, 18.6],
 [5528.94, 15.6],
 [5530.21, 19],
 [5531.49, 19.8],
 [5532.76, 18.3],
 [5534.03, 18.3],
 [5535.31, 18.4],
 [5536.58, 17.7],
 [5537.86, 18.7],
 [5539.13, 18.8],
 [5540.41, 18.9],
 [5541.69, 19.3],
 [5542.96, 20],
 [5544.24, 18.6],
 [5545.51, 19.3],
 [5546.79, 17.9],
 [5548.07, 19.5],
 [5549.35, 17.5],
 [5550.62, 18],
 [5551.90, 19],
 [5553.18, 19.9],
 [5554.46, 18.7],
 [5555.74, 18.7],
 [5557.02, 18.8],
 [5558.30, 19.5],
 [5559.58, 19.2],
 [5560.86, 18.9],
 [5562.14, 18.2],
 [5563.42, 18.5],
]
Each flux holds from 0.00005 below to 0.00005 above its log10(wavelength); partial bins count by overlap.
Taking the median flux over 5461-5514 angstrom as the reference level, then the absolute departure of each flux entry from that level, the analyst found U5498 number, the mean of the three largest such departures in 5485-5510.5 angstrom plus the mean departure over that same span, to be 2.8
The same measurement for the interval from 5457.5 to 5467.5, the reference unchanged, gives 2.7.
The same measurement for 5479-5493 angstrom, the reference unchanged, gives 2.5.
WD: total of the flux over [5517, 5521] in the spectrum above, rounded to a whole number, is 55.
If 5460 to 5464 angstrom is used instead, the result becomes 49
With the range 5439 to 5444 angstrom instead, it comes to 77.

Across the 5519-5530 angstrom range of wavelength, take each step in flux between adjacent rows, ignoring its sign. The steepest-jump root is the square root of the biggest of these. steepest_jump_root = 1.73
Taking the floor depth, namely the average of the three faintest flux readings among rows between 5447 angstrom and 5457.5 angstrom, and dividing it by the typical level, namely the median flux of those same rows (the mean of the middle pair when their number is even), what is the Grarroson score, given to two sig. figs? 0.91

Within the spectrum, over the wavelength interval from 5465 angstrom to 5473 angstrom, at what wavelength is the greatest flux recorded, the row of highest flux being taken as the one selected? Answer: 5469.43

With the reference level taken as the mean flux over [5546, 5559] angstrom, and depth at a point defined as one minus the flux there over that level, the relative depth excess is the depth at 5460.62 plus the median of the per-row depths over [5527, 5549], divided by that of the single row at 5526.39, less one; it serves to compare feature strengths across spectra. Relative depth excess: -4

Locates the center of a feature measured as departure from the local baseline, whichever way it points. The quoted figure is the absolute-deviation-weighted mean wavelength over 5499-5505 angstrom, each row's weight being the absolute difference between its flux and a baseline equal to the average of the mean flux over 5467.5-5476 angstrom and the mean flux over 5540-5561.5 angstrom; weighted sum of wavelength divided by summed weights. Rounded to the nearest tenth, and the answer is 5501.4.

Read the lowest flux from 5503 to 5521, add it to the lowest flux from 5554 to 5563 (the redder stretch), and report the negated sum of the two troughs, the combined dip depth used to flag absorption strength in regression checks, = -33.3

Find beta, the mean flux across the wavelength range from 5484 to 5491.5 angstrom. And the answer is 18.3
